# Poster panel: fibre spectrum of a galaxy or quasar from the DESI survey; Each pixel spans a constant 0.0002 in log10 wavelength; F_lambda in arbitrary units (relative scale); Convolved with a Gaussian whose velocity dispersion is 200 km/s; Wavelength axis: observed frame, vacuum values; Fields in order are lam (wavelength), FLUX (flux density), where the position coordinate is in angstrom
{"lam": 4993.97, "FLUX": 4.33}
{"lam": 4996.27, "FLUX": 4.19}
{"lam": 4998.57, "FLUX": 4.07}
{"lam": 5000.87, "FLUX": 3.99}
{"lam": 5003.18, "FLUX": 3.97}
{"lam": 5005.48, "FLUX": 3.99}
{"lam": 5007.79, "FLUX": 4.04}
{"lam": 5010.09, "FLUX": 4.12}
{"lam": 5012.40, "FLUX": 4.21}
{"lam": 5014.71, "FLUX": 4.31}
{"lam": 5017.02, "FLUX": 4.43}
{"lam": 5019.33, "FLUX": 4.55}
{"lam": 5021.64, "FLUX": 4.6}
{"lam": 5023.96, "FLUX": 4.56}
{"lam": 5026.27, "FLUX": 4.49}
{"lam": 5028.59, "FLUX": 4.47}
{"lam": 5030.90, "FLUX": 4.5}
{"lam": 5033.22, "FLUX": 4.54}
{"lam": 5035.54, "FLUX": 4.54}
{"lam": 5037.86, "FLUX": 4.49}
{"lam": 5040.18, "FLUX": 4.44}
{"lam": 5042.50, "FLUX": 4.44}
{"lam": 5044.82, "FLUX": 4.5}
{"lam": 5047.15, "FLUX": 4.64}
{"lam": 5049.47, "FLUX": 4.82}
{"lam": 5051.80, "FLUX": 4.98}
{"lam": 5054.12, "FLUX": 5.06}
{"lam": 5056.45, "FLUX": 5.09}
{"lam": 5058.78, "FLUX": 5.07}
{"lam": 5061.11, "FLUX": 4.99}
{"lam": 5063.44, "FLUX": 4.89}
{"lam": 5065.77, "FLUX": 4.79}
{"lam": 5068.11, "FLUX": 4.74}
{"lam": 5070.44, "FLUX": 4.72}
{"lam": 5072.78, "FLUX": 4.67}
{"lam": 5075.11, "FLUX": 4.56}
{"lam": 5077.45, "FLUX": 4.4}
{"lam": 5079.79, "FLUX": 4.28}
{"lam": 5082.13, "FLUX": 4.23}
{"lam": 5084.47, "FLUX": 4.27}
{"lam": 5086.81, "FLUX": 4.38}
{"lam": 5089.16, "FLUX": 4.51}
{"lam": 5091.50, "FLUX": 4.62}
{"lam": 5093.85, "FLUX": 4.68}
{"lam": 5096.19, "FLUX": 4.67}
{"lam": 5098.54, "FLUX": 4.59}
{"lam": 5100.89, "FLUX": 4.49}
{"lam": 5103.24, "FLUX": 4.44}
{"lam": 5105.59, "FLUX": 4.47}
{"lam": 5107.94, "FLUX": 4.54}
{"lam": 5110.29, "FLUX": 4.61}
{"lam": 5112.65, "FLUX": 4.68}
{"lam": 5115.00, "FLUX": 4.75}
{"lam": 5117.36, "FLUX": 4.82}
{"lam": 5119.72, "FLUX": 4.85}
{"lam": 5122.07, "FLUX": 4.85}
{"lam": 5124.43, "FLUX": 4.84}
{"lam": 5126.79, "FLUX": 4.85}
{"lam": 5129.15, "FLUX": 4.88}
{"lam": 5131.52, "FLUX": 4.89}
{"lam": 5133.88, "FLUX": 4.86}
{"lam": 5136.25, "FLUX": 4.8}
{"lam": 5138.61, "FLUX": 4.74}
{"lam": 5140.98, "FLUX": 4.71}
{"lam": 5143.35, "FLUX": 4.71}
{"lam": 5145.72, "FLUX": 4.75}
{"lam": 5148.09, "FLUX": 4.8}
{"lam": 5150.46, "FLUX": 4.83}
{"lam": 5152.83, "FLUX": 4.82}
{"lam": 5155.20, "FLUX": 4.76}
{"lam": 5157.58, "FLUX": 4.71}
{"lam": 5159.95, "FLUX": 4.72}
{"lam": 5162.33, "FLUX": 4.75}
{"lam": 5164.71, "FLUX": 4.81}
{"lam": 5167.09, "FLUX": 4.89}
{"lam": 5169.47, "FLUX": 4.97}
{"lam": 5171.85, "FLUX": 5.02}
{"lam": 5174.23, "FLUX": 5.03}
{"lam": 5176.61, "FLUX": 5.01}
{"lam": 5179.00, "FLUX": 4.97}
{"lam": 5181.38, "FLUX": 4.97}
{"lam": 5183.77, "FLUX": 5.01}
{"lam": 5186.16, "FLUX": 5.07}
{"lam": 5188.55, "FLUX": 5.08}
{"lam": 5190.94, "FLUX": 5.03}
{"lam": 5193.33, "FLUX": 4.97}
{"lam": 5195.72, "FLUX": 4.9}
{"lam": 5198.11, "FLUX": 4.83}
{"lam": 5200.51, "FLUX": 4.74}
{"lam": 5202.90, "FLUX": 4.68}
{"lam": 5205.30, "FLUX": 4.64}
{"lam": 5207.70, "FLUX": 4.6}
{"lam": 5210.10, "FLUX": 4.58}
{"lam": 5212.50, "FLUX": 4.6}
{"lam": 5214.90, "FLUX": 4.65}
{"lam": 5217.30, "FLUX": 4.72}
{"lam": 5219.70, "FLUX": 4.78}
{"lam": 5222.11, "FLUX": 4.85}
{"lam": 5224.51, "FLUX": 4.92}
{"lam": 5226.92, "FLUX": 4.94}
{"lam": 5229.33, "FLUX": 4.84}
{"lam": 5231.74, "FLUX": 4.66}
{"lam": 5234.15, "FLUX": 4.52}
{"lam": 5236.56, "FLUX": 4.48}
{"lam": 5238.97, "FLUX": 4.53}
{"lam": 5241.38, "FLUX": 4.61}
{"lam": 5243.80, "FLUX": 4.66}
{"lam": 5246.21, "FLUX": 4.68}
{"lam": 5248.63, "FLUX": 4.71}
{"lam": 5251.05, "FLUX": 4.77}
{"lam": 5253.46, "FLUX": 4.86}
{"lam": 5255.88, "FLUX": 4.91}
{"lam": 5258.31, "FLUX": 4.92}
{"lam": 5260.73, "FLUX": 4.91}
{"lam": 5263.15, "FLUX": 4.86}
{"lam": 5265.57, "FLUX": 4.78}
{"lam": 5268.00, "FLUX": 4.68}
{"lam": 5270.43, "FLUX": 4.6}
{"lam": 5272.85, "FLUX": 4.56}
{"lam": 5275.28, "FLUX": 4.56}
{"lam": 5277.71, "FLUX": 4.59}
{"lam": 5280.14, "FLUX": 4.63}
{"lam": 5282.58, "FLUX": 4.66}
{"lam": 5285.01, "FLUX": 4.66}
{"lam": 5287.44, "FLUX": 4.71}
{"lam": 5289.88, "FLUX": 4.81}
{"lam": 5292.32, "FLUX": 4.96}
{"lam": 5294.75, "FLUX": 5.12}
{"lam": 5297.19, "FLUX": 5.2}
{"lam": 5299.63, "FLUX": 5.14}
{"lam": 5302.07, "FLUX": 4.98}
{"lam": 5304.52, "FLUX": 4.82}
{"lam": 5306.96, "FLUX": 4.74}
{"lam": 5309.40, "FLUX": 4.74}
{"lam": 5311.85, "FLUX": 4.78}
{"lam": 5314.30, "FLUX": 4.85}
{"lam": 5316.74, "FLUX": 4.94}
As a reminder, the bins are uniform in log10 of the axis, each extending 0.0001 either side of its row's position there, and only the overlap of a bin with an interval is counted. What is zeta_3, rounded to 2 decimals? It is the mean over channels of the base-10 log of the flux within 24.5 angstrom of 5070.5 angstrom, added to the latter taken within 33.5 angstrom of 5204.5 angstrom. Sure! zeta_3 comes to 1.35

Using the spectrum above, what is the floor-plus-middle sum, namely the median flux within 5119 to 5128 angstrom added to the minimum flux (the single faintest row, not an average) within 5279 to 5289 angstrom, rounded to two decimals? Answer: 9.48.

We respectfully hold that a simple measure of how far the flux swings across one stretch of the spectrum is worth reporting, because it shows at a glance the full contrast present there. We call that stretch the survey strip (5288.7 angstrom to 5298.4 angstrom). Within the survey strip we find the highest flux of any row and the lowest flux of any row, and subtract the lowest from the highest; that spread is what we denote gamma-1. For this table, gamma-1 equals 0.39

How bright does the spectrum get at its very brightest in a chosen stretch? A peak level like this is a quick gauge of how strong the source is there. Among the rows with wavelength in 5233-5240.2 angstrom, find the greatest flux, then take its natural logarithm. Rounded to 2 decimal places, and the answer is 1.51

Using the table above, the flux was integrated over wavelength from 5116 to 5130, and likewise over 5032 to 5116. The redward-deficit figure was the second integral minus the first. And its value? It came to 321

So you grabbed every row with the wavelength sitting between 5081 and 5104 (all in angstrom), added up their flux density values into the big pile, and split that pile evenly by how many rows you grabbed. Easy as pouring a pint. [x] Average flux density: 4.49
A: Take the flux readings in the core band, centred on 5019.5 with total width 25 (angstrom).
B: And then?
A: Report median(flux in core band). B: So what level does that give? 4.47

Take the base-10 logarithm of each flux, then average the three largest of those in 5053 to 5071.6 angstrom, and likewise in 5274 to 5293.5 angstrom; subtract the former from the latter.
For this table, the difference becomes -0.022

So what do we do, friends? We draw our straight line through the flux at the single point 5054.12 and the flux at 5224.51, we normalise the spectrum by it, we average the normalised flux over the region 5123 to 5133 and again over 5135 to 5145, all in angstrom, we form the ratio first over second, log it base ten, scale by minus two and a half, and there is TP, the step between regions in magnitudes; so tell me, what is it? -0.03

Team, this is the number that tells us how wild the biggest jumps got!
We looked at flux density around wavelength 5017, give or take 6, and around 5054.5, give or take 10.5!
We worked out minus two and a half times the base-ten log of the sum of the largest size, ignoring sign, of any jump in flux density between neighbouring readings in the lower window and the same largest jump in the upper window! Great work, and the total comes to 1.31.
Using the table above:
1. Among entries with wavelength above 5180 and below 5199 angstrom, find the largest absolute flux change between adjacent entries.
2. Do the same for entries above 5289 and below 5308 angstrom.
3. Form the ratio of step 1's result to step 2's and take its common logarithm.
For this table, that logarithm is -0.36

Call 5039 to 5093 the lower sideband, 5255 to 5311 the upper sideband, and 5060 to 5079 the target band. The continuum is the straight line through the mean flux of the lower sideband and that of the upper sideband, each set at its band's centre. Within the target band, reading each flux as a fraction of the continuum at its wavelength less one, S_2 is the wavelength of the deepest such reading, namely 5077.45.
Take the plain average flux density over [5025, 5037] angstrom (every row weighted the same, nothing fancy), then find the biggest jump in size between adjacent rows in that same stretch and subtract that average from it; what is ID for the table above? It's -4.47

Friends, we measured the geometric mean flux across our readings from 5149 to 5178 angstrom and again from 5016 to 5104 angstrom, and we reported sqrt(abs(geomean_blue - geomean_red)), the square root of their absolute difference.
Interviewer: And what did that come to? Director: 0.51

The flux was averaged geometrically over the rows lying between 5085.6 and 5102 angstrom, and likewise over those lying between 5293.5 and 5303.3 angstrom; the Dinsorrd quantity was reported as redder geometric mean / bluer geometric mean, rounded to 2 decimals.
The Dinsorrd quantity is 1.12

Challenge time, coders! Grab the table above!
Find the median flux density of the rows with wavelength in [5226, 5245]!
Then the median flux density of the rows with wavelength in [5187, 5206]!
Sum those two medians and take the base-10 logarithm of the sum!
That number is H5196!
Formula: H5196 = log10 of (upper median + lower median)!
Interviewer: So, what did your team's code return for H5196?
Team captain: 0.978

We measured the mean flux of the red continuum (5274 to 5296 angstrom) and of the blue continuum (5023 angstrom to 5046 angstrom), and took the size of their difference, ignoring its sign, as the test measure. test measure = 0.2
